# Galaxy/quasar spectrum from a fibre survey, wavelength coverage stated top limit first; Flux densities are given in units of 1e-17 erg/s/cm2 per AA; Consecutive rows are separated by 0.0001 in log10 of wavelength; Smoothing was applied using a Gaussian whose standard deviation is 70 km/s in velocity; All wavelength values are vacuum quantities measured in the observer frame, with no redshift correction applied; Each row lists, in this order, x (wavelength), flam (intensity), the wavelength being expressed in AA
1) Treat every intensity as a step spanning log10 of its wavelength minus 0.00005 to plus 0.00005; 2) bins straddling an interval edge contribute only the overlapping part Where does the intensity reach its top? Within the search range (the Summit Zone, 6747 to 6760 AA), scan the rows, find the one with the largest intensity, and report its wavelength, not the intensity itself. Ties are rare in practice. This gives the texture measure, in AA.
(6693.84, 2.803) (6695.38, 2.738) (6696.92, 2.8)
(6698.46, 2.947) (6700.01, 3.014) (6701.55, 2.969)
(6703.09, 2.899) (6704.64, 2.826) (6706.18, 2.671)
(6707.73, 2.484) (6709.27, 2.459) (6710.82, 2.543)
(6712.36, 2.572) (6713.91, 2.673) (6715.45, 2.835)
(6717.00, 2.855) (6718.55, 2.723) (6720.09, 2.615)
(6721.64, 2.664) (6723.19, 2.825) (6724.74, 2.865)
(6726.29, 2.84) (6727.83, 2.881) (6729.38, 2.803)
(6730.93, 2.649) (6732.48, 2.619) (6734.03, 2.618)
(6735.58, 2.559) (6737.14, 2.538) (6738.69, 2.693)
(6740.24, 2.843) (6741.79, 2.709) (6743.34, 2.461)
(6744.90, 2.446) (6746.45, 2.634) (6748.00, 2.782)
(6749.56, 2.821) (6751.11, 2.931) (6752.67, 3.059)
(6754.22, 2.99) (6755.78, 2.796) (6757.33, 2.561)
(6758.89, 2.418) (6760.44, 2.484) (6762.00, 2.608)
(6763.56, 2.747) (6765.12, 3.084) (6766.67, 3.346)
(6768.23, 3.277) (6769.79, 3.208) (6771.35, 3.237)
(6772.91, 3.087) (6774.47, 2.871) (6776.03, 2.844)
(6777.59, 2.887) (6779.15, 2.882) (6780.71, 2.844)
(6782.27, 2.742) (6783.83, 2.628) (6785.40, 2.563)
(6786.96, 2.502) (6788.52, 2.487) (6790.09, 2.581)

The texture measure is 6752.67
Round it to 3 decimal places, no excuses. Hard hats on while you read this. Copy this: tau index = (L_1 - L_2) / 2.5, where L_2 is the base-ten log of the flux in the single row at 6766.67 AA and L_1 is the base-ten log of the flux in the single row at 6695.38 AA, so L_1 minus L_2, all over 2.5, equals -0.035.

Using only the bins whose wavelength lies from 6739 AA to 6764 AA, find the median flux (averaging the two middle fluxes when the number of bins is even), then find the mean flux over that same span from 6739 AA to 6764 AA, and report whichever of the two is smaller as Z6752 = 2.71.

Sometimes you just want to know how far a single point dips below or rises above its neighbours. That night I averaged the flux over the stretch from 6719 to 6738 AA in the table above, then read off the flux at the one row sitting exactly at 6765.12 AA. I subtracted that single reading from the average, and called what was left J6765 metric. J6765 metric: -0.38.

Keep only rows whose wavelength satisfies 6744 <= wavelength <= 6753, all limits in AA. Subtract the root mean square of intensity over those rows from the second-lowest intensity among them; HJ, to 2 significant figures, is -0.15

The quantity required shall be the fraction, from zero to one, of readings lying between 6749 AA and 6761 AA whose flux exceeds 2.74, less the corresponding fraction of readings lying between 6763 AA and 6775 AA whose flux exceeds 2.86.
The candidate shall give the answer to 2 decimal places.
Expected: -0.25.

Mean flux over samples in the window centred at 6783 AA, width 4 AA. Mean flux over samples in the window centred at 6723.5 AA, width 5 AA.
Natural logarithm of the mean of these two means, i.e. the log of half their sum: 1.01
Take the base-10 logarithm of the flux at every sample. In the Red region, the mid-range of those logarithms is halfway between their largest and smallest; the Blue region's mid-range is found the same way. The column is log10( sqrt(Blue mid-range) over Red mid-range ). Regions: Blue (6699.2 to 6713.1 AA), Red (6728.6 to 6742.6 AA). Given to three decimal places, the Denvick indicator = 0.187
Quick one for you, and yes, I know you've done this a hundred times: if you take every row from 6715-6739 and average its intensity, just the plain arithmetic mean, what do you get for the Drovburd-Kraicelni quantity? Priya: 2.72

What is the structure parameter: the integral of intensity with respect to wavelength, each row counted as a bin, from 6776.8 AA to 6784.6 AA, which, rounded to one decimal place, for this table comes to 21.8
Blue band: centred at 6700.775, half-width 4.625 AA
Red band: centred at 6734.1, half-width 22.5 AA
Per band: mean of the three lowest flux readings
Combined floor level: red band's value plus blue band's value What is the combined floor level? 5.32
